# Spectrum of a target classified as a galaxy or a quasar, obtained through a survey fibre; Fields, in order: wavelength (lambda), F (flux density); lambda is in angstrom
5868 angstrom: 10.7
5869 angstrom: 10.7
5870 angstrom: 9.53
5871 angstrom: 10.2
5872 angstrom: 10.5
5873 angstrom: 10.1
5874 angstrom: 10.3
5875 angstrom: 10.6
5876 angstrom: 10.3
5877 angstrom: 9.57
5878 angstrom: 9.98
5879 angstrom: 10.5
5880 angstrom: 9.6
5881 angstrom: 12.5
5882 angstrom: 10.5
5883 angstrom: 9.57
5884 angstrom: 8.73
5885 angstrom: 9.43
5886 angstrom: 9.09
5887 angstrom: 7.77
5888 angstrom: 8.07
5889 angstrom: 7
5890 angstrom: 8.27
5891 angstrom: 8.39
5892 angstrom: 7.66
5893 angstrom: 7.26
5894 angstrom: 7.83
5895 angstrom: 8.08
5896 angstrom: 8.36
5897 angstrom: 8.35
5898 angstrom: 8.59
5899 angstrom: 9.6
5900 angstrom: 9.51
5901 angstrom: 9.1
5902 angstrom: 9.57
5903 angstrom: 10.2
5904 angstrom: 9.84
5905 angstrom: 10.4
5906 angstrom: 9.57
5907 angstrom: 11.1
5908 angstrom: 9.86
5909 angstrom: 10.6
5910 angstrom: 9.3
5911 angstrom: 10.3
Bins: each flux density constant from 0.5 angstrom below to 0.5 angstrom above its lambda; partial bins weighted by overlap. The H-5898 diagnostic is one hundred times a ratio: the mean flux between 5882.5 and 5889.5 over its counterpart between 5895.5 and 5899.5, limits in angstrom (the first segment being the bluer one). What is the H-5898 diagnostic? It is 98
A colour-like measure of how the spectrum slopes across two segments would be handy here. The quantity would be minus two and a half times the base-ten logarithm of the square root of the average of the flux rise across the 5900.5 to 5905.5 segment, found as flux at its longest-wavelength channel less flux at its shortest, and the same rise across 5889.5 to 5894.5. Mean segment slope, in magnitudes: 0.46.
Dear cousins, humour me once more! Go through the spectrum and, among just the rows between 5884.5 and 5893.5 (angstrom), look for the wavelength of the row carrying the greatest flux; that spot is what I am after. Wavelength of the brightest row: 5885 angstrom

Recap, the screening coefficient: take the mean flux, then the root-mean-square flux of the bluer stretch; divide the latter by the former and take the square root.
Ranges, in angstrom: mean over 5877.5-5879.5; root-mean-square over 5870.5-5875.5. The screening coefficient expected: 1.005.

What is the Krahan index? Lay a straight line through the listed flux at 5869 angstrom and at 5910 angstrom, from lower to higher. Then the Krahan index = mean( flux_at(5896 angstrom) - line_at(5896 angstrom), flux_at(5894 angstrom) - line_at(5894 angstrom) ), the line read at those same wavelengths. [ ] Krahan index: -1.7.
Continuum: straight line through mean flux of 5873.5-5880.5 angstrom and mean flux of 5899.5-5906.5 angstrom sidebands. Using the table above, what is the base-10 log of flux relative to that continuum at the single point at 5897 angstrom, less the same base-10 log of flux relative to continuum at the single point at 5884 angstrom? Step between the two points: -0.011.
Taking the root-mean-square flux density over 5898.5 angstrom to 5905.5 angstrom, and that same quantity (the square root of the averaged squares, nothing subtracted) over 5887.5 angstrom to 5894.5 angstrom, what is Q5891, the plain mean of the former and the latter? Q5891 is 8.8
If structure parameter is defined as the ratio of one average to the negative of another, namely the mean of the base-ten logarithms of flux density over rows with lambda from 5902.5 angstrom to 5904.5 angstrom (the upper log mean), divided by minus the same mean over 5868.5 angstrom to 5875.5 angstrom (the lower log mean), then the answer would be -0.989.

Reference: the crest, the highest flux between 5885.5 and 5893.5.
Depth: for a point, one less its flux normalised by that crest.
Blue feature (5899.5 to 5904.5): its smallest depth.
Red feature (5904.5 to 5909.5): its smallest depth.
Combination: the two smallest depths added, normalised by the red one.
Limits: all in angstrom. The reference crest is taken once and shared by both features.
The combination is 2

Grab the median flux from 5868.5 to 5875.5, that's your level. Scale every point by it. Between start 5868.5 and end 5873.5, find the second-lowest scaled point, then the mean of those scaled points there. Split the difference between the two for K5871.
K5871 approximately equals 0.99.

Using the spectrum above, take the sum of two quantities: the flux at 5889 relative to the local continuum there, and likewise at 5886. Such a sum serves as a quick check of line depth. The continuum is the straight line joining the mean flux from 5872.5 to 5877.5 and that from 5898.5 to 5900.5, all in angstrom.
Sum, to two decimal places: 1.63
